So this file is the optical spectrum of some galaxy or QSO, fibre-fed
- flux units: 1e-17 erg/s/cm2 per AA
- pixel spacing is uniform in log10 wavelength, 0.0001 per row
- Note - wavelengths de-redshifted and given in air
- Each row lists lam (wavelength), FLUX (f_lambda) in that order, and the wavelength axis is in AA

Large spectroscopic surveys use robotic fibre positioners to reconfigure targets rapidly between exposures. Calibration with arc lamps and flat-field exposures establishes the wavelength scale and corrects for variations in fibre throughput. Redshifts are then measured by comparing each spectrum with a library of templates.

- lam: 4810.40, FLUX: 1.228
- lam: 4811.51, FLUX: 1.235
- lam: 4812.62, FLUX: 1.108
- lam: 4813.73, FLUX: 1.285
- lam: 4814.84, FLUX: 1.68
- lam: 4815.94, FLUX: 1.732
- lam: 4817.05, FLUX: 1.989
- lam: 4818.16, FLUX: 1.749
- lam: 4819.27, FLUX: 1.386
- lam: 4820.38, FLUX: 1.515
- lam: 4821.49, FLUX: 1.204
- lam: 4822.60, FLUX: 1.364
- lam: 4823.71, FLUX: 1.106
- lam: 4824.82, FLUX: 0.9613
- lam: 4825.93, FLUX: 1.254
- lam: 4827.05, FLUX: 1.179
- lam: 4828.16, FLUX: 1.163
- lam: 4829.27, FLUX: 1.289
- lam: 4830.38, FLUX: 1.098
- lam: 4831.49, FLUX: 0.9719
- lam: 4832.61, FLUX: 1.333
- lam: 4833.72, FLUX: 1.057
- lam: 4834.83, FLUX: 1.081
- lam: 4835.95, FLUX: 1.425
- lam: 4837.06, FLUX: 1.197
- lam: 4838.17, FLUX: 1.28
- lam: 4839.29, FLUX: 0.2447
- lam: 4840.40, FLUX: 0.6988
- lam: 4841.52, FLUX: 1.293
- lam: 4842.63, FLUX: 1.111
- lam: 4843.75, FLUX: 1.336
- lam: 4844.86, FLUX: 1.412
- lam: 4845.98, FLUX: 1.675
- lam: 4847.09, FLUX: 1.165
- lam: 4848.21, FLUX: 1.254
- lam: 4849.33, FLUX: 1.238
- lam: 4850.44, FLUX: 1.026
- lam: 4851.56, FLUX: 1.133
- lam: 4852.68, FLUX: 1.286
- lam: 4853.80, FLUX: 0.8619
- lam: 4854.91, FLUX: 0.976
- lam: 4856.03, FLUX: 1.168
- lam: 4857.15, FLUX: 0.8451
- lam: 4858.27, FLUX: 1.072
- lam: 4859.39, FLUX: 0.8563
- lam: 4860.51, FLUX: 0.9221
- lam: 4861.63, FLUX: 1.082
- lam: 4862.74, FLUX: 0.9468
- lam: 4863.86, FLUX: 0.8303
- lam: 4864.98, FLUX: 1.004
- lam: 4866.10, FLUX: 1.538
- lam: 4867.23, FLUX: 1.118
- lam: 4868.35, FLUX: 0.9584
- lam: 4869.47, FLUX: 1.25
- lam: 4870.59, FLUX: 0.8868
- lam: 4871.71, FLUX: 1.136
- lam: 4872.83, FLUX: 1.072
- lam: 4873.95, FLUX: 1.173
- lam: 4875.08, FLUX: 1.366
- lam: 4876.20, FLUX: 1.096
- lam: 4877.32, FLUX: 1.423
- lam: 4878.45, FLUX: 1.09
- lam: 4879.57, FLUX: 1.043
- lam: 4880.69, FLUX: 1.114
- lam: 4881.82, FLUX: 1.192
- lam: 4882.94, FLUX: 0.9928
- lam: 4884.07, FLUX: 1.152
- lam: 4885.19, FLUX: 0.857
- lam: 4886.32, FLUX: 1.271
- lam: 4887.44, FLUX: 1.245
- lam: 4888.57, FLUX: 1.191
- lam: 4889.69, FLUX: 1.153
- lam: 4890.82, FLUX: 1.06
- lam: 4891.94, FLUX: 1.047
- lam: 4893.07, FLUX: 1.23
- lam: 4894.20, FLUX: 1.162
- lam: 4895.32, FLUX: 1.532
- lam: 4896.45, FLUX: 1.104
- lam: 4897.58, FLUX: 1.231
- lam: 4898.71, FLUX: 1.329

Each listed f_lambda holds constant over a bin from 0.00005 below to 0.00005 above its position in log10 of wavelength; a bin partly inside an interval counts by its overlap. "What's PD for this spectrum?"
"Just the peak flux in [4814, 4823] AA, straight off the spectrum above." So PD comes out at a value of 1.989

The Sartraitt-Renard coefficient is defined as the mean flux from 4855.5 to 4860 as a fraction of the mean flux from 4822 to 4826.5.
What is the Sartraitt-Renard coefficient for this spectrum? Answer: 0.84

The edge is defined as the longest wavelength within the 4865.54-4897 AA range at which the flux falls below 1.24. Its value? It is 4896.45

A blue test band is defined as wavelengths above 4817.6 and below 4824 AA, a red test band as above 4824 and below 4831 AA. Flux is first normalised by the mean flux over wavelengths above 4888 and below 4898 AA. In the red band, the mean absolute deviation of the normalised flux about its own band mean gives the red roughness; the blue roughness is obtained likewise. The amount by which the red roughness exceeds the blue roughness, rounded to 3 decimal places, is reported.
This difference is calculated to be -0.066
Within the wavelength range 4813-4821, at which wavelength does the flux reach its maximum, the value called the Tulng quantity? 4817.05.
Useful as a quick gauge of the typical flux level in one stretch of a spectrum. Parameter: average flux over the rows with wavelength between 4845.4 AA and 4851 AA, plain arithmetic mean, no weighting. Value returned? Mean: 1.27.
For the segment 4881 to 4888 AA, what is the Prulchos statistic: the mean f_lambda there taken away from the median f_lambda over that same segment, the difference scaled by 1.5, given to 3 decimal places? 0.081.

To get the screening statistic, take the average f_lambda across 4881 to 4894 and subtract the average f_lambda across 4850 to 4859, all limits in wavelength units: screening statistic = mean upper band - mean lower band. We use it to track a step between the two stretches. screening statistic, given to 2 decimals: 0.08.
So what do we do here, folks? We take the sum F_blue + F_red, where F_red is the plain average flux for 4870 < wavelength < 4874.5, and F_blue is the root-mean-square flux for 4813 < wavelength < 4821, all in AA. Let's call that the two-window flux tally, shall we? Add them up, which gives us 2.70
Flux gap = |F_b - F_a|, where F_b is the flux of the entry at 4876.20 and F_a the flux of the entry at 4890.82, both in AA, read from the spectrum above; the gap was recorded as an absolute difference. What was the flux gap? 0.0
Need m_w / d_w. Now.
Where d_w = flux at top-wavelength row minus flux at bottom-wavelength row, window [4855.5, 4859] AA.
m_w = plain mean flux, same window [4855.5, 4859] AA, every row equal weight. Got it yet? -11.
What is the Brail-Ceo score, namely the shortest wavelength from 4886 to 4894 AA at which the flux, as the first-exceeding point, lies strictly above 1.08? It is 4886.32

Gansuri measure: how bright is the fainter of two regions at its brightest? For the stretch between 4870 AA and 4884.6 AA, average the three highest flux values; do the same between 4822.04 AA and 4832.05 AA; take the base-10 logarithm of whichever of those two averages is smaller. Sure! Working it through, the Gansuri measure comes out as 0.115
